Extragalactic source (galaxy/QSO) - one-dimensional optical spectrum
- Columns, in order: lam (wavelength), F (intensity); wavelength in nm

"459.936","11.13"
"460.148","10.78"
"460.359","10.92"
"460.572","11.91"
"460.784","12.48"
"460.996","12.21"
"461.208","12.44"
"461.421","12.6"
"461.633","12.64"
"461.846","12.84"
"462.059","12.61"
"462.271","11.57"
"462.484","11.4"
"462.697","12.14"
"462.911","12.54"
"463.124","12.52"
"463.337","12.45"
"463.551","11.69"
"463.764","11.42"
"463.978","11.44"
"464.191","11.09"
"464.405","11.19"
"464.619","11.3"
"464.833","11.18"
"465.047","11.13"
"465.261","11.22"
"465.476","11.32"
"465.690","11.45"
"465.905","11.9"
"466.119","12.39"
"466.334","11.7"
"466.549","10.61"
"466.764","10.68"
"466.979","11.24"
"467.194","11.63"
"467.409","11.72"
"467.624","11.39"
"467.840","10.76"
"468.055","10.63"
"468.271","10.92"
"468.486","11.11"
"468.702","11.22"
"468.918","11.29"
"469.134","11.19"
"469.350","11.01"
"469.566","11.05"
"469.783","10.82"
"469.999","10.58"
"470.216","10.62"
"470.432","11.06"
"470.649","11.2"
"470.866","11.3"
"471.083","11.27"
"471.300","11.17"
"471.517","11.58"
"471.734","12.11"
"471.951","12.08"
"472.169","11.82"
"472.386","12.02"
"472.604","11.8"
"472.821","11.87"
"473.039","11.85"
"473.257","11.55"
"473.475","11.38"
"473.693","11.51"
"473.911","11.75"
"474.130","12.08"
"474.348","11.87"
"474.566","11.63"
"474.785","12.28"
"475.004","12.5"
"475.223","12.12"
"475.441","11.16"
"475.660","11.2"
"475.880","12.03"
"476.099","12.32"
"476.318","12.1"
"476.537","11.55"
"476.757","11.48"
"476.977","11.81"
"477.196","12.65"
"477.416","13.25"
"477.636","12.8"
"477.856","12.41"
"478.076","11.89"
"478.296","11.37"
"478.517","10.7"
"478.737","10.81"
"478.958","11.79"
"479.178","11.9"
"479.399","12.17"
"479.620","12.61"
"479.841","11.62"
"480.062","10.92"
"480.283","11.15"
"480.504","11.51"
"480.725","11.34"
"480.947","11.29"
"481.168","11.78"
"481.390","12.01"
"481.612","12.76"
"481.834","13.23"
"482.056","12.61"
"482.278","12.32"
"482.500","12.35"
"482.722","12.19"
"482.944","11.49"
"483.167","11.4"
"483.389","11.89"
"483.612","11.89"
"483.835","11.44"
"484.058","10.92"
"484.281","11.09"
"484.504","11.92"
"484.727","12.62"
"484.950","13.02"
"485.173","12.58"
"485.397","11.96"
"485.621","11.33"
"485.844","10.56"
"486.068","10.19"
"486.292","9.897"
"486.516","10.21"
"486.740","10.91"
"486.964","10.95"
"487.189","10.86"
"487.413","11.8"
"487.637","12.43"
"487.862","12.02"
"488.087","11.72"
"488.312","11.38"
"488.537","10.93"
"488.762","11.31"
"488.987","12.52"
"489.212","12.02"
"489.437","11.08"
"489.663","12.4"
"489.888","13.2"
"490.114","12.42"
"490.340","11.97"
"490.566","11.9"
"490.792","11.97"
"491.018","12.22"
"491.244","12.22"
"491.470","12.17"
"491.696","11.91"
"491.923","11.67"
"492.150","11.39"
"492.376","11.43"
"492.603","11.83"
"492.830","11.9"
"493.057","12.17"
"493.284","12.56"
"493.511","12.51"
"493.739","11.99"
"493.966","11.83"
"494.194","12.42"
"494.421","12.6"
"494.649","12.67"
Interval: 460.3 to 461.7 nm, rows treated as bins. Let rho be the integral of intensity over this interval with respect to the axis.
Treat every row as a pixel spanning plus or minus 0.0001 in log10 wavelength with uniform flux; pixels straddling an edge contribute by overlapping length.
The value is 17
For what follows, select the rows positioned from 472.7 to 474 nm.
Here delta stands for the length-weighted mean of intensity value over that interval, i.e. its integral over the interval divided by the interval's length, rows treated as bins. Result 11.7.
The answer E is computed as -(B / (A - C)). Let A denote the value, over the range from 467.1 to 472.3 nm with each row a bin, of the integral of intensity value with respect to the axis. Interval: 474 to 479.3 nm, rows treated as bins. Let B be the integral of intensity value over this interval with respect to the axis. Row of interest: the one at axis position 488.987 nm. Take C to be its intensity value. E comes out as -1.37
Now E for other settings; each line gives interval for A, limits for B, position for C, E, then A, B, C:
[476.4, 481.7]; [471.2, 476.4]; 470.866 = -1.20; 62.6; 61.5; 11.3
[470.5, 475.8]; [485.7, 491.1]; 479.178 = -1.24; 62.1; 62.3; 11.9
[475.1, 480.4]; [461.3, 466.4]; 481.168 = -1.18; 62.7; 60.3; 11.78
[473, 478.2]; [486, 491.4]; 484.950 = -1.28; 62.2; 62.8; 13.02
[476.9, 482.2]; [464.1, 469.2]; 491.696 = -1.12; 63.3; 57.4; 11.91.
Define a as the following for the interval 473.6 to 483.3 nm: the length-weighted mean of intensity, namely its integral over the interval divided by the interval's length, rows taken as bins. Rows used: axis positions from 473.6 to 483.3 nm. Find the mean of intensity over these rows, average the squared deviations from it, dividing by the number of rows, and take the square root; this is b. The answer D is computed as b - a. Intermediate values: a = 11.9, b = 0.60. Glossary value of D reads -11.3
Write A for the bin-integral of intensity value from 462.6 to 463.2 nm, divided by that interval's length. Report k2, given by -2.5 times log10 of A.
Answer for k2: -2.73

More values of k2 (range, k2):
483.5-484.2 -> -2.64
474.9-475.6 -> -2.69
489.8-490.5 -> -2.74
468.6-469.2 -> -2.63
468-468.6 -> -2.59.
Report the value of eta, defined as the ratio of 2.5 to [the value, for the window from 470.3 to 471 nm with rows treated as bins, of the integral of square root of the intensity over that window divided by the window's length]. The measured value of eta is 0.748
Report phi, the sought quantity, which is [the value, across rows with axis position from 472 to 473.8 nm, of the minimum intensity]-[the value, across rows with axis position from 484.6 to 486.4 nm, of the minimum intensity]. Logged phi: 1.48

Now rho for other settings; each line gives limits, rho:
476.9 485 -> 96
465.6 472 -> 72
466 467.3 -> 15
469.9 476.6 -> 78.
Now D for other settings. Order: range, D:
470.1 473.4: -11.1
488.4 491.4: -11.4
